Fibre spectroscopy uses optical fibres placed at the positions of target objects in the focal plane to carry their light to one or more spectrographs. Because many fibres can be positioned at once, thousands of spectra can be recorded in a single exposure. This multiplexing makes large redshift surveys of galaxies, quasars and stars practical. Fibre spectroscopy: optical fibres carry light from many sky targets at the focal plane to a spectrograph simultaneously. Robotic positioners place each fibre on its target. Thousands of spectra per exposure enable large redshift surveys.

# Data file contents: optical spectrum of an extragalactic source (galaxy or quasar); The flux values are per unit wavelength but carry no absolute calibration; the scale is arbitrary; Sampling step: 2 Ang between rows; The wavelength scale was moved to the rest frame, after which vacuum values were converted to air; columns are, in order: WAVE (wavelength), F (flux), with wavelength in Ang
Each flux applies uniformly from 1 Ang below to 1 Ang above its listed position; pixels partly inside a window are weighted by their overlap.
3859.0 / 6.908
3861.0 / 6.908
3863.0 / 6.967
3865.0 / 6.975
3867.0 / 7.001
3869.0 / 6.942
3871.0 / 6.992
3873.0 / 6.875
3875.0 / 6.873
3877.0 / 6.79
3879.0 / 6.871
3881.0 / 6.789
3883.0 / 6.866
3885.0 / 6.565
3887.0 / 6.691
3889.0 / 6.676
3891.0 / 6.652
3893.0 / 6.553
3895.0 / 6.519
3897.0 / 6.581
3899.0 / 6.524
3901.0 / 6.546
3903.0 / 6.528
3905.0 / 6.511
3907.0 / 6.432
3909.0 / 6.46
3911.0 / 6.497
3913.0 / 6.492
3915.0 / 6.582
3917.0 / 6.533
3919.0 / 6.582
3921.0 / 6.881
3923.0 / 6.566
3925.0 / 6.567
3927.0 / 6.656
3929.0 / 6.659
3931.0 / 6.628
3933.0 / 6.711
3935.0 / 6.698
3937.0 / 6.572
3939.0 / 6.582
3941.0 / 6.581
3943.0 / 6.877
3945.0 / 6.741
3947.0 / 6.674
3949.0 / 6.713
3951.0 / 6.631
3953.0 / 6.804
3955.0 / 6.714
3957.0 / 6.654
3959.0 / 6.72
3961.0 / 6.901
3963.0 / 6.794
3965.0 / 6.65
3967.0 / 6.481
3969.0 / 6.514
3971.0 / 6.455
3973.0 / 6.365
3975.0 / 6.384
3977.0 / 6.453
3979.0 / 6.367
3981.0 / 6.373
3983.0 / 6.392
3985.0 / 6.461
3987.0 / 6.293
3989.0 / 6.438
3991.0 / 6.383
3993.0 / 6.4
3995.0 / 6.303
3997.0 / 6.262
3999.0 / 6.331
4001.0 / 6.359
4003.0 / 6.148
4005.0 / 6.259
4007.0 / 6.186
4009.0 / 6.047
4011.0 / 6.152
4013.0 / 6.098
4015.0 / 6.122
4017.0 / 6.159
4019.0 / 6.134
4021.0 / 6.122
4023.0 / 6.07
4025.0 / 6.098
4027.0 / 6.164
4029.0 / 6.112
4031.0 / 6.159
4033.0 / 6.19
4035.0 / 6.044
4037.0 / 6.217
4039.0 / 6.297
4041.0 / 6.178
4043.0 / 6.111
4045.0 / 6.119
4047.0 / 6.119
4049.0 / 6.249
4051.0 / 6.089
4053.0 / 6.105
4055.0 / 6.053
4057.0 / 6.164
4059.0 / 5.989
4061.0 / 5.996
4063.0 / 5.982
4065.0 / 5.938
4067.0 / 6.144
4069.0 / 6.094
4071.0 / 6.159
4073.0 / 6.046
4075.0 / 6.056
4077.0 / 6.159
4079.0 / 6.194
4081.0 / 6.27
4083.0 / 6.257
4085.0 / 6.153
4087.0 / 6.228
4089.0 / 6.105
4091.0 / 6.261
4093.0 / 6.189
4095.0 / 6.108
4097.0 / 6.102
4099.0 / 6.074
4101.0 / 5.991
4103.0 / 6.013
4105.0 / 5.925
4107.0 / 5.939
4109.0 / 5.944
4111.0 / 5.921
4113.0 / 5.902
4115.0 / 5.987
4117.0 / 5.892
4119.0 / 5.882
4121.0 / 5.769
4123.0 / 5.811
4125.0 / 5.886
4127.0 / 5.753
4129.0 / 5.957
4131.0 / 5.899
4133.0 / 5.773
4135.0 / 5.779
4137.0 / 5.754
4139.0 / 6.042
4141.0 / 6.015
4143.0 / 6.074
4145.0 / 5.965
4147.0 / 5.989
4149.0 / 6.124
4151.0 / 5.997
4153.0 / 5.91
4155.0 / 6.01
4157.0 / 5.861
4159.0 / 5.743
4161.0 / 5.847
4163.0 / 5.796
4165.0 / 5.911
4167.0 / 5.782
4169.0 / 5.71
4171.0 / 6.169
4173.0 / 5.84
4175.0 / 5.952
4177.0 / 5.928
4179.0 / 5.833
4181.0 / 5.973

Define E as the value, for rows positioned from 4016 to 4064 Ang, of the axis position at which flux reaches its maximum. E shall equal 4039.0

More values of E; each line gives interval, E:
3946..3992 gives 3961.0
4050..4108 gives 4081.0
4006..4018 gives 4007.0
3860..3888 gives 3867.0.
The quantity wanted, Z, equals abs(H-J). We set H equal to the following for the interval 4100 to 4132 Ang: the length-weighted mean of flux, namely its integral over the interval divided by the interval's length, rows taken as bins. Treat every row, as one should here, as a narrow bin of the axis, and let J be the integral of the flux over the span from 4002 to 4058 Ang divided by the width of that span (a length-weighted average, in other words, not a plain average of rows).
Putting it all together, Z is 0.2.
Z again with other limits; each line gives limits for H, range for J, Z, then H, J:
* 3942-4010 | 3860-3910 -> 0.2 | 6.5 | 6.72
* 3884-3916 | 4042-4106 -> 0.4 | 6.6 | 6.11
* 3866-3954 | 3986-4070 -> 0.5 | 6.7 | 6.16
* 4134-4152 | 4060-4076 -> 0.1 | 6.0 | 6.05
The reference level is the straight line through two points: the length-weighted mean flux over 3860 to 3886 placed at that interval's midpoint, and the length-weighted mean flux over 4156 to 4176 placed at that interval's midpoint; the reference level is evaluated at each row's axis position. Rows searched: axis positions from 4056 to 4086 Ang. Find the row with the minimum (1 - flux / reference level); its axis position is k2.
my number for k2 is 4081.0 Ang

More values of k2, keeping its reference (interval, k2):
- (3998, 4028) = 4001.0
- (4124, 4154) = 4149.0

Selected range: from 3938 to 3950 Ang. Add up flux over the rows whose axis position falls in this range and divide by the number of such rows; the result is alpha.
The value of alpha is 6.7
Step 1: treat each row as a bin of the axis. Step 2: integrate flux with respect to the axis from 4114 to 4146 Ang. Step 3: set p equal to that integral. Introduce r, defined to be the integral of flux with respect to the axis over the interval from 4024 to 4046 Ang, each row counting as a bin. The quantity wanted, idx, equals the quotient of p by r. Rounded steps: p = 188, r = 135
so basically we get 1.4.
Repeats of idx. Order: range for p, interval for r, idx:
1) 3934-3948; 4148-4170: 0.7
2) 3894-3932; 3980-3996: 2.4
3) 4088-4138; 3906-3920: 3.3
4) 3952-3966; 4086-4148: 0.3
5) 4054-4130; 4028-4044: 4.7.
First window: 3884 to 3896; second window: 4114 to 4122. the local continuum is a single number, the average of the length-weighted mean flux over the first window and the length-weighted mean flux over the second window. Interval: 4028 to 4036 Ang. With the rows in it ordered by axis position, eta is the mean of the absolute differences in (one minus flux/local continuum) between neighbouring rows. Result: 0.012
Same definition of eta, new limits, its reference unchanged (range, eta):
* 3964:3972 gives 0.014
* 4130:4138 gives 0.008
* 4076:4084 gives 0.007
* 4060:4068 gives 0.014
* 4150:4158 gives 0.018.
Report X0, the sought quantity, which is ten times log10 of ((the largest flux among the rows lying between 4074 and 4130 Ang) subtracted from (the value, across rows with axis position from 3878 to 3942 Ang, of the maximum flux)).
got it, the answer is -2.1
